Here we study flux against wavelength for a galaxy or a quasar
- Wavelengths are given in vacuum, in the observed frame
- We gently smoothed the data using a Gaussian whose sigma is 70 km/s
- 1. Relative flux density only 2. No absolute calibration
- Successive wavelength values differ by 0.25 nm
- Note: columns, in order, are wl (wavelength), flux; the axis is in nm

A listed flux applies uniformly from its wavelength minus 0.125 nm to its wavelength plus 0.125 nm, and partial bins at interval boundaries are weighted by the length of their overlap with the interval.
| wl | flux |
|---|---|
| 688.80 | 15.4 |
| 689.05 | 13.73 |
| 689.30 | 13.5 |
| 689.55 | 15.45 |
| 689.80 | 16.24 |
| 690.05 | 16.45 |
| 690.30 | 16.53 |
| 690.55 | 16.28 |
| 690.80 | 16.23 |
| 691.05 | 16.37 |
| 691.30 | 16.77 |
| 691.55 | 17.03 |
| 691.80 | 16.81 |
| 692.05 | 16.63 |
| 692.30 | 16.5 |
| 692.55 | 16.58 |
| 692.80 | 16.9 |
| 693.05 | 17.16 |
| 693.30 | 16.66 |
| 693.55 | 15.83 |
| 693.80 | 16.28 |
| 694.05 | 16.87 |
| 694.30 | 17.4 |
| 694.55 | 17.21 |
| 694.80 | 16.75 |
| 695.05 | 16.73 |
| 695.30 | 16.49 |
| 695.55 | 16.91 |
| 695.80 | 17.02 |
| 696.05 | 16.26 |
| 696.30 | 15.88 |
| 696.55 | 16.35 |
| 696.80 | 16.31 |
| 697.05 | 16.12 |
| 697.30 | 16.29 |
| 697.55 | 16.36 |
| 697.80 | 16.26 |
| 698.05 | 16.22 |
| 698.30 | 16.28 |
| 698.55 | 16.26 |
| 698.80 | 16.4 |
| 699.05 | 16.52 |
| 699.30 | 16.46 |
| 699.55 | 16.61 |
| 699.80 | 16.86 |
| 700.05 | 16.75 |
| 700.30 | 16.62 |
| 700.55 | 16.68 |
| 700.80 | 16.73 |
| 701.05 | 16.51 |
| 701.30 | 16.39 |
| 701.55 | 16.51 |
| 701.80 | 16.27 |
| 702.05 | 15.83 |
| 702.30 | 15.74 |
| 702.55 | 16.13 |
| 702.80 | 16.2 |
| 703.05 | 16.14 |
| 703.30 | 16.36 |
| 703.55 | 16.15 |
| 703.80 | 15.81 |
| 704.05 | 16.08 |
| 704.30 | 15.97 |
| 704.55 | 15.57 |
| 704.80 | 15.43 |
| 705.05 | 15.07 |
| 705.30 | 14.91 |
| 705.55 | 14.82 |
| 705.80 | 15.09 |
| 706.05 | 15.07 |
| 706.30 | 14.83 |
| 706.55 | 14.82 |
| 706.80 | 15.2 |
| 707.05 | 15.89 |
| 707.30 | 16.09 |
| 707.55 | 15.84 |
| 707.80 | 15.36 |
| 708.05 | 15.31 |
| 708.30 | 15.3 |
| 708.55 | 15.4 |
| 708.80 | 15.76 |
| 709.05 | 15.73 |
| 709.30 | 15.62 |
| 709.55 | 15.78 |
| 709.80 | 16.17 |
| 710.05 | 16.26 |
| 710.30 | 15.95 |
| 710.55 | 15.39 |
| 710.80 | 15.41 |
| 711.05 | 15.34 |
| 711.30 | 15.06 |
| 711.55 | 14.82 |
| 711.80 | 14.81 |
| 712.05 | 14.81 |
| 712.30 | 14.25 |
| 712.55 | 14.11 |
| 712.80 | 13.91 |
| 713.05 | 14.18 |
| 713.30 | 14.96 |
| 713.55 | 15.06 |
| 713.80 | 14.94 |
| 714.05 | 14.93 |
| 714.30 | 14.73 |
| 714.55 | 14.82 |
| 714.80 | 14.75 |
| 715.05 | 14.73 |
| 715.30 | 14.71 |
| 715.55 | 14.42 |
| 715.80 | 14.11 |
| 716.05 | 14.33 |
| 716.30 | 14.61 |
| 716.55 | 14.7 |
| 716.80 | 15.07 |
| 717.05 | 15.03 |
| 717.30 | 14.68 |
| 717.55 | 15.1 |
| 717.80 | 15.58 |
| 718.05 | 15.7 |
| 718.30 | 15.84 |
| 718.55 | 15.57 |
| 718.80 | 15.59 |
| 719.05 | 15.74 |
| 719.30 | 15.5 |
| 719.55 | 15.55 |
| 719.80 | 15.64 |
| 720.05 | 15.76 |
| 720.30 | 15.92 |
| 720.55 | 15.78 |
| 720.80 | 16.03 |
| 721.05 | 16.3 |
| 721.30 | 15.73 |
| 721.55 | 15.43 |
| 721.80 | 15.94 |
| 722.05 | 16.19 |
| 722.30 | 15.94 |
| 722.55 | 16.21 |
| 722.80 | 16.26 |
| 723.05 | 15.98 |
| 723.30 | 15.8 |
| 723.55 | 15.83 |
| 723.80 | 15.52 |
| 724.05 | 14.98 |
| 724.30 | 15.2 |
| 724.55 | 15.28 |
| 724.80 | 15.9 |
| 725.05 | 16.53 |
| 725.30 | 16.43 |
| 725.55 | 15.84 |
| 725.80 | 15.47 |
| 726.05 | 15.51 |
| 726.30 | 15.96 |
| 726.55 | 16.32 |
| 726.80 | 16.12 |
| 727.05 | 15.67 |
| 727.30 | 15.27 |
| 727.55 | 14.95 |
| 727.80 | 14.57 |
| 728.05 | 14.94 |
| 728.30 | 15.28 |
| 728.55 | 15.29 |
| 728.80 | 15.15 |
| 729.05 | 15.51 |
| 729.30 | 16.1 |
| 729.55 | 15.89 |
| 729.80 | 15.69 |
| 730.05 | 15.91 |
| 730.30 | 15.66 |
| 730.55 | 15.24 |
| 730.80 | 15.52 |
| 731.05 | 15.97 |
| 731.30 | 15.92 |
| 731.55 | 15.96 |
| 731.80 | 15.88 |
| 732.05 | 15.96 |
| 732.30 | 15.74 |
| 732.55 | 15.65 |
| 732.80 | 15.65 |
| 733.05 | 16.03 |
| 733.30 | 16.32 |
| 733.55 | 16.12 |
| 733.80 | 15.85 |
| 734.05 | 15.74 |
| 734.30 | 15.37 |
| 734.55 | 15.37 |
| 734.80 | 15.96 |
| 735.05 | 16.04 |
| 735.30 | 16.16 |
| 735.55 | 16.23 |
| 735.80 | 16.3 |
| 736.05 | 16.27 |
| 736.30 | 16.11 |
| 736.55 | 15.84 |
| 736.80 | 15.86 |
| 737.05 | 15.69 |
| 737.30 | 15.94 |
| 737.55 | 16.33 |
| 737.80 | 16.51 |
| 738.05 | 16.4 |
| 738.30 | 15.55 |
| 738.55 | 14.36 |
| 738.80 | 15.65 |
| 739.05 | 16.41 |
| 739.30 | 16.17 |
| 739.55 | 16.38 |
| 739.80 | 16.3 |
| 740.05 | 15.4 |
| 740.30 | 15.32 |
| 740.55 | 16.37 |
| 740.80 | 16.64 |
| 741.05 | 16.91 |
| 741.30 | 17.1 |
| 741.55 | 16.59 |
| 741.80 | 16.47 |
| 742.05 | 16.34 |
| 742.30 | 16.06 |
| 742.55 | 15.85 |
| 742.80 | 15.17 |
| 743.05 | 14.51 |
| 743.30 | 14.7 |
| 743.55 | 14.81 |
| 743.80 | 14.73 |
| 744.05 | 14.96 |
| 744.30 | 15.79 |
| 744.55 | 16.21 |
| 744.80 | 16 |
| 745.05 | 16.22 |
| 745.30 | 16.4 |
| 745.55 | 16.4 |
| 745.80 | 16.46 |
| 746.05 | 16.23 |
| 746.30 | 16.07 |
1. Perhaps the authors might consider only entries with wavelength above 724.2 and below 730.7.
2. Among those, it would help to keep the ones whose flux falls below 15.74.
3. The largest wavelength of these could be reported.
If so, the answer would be 730.55 nm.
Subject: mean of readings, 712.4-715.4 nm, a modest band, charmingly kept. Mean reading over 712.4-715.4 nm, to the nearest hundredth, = 14.65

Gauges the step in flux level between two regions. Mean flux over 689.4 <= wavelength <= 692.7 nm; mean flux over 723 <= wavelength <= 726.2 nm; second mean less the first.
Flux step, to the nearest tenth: -0.7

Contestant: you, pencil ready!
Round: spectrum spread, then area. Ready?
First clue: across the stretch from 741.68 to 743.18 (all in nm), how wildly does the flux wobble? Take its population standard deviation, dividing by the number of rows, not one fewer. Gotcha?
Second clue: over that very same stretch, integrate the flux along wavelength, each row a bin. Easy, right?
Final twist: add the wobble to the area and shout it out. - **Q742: 24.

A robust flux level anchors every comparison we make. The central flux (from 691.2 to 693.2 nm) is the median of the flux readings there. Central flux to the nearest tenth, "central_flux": 16.8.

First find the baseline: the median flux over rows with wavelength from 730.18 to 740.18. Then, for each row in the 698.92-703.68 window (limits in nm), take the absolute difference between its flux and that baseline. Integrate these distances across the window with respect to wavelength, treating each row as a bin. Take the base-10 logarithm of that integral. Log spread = 0.4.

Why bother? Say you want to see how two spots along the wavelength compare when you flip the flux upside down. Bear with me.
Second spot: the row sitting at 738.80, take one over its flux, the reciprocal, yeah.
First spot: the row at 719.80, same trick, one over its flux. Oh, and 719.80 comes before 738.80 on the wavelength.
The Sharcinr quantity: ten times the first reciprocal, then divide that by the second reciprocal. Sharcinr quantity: 10.0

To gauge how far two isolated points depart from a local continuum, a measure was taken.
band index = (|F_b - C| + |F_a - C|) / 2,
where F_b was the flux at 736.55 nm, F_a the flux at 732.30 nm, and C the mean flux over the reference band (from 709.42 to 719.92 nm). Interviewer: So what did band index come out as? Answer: 0.73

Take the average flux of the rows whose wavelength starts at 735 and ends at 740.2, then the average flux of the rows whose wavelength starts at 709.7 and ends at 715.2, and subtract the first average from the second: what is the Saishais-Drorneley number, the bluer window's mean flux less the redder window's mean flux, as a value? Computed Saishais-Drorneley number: -1.0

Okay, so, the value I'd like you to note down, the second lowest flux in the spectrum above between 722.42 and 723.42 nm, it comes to 15.98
